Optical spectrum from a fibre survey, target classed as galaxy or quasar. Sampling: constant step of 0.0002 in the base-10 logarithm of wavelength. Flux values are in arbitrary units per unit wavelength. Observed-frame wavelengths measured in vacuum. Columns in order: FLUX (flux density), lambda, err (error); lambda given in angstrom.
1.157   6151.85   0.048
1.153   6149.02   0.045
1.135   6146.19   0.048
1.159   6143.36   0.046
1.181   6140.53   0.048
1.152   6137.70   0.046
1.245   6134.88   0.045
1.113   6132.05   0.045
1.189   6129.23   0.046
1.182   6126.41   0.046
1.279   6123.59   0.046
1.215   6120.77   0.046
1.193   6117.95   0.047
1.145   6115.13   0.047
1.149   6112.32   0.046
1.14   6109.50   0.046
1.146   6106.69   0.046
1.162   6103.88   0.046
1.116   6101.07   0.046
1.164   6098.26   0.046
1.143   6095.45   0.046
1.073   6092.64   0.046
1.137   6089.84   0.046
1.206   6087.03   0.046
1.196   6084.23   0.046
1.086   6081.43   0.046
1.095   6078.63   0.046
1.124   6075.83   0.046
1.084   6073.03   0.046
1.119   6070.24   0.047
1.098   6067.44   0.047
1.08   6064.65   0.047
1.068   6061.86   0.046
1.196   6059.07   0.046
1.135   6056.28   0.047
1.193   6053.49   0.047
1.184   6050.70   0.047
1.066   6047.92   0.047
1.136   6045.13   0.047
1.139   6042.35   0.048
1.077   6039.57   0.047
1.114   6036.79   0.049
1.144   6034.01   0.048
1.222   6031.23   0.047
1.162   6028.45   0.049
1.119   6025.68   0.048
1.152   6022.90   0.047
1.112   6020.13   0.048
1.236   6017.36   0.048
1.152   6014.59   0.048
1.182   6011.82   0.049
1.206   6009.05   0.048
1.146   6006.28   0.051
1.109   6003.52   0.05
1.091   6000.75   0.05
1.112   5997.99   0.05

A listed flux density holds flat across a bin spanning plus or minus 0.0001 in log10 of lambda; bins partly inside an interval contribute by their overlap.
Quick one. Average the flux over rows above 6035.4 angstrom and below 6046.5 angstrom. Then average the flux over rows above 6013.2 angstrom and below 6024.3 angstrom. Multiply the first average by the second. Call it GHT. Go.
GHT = 1.30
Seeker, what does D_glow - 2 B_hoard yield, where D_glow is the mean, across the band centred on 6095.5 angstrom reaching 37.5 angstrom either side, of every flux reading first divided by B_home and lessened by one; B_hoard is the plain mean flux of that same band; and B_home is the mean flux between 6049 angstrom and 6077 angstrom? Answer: -2.27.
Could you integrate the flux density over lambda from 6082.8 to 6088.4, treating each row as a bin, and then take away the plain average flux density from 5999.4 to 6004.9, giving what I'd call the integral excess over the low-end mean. 5.6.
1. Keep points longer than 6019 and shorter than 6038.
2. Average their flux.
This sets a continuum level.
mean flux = 1.15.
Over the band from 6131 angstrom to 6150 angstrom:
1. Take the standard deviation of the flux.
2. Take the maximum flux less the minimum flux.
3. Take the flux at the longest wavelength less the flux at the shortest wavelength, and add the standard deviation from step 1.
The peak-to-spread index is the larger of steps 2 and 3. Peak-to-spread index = 0.13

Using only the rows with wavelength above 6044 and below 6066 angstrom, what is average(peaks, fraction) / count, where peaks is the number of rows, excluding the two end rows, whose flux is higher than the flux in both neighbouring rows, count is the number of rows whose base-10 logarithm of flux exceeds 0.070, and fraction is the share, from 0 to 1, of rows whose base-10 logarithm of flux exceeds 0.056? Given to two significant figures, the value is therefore 0.40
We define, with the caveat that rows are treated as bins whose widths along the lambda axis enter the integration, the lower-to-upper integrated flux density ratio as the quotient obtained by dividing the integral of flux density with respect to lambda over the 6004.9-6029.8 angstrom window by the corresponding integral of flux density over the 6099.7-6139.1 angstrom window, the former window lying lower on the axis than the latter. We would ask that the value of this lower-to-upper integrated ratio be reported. 0.63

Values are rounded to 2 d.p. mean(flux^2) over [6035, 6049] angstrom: 1.23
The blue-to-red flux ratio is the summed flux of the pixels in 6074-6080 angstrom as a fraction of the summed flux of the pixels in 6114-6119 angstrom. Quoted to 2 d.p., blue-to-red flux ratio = 0.95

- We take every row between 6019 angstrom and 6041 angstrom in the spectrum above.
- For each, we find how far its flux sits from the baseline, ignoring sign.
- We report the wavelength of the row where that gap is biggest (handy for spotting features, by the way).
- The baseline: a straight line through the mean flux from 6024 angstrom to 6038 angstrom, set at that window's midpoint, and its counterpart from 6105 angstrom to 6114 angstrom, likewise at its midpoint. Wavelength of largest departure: 6039.57 angstrom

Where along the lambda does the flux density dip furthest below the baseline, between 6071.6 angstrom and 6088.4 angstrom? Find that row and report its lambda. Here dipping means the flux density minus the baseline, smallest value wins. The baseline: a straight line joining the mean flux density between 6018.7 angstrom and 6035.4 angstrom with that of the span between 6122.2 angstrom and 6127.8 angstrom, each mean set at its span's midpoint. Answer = 6081.43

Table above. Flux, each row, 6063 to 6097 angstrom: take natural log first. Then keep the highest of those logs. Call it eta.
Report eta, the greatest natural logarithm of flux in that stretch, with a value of 0.187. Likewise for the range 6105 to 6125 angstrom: 0.246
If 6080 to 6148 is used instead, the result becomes 0.246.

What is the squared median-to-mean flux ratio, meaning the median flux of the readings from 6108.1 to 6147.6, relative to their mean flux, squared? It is 0.99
